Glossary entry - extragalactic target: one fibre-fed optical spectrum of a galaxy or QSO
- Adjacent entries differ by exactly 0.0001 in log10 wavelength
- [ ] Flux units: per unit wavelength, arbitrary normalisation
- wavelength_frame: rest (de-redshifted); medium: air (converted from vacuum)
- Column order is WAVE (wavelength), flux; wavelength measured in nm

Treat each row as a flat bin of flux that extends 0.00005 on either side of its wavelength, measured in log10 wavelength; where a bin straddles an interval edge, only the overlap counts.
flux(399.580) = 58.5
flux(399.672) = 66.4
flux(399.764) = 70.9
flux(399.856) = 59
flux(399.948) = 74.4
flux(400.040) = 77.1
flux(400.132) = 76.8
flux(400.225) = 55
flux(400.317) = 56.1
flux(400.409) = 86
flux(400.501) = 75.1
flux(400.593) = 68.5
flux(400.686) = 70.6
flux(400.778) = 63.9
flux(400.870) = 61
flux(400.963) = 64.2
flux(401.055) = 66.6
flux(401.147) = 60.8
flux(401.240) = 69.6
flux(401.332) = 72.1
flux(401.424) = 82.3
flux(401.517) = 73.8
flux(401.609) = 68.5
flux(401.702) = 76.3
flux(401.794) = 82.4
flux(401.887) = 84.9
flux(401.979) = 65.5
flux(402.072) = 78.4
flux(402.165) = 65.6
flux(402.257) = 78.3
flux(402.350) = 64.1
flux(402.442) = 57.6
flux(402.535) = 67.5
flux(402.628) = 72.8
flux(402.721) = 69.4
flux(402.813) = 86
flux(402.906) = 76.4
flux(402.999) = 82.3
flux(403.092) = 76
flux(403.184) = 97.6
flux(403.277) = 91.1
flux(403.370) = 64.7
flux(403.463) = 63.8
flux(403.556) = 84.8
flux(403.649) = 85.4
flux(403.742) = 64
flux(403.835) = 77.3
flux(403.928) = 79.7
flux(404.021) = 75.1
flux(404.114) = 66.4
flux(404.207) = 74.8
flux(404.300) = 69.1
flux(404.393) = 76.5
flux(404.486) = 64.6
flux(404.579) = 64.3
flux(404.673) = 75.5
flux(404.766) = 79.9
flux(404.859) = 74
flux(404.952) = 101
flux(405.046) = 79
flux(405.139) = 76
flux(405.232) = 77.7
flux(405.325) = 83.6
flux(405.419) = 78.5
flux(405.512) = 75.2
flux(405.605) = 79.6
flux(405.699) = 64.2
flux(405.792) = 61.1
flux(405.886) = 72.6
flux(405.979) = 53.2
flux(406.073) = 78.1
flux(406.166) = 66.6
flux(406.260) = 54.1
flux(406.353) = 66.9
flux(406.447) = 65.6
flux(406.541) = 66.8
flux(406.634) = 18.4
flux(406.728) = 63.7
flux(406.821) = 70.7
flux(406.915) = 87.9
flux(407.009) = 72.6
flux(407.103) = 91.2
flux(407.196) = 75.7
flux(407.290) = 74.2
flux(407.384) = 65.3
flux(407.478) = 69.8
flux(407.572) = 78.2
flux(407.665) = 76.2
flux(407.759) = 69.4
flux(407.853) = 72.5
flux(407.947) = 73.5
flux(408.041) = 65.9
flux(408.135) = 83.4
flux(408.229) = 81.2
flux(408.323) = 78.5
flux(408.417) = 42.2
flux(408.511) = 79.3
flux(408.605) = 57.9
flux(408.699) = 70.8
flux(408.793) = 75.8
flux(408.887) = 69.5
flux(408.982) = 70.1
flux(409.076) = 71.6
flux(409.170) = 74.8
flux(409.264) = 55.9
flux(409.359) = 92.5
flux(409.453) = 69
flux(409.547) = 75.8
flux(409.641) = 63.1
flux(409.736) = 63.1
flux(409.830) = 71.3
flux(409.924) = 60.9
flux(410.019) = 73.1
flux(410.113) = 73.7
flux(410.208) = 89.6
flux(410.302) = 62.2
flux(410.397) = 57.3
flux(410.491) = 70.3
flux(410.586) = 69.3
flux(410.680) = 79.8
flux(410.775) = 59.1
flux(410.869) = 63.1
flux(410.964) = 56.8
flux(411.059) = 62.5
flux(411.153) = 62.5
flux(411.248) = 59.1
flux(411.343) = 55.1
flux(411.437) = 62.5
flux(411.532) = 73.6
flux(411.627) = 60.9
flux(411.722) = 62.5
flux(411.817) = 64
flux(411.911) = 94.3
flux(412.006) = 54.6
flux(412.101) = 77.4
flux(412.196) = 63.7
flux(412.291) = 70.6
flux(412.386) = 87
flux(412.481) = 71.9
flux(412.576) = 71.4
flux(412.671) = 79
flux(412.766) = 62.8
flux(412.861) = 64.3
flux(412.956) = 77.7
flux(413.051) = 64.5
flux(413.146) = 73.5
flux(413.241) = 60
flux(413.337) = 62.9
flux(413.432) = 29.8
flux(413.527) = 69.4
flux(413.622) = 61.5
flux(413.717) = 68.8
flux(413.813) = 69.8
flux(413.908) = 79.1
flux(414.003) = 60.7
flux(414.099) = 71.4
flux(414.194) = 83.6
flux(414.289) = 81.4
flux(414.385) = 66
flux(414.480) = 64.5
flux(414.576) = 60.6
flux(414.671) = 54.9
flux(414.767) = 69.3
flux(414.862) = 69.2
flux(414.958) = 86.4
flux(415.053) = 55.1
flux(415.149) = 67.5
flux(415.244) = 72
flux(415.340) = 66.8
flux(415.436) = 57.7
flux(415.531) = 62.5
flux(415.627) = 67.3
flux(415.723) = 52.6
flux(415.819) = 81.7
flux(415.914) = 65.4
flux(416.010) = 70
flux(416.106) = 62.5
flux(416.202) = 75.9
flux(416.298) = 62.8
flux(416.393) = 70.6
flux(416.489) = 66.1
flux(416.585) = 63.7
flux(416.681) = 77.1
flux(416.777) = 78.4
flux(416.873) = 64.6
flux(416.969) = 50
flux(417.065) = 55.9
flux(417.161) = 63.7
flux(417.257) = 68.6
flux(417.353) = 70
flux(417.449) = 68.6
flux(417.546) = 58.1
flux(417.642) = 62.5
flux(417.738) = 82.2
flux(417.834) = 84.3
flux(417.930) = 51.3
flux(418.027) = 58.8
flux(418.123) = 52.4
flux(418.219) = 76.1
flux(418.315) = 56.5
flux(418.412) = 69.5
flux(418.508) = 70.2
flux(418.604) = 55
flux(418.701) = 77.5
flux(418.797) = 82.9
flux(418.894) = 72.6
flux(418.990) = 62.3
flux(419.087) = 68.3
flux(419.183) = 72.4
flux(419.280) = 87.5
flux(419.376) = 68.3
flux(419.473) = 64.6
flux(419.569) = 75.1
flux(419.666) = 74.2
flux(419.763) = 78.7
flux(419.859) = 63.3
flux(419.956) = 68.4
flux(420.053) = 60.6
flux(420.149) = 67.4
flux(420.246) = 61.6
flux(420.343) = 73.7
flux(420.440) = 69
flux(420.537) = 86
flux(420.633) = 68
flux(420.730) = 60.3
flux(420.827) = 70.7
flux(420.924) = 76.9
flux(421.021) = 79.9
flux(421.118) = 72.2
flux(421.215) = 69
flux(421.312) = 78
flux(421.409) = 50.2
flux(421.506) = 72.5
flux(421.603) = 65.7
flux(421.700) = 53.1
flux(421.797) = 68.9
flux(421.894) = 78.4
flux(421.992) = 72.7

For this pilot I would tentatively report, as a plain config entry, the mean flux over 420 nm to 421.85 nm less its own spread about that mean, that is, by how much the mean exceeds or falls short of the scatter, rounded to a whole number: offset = 60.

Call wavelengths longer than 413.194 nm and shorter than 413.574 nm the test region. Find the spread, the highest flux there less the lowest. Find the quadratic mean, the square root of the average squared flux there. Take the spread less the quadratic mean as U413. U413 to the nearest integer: -18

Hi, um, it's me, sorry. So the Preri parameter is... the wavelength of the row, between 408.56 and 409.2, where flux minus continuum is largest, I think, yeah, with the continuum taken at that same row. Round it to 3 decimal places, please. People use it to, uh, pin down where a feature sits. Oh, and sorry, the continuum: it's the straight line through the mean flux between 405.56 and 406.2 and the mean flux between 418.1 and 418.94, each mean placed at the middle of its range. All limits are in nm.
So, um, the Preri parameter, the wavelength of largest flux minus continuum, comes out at 408.793 nm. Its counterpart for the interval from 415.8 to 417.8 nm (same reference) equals 417.738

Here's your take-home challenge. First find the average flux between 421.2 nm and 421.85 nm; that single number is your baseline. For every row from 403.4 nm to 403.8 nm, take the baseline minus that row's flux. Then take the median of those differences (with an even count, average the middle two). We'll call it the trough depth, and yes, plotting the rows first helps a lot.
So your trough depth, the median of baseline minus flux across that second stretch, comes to -9.1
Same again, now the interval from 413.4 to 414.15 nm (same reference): -3.8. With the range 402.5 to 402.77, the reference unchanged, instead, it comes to -4.1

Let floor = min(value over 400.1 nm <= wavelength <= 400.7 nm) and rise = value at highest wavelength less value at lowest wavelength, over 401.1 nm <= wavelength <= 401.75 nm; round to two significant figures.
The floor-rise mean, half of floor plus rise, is 35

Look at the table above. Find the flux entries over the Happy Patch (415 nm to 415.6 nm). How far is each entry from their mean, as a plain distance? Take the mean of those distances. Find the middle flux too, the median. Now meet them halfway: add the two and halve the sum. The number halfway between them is 34.9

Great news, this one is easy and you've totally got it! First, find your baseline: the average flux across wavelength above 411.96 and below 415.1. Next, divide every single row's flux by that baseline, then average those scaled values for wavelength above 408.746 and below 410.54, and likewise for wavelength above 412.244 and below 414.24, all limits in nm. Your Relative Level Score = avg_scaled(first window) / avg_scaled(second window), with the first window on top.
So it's 1.03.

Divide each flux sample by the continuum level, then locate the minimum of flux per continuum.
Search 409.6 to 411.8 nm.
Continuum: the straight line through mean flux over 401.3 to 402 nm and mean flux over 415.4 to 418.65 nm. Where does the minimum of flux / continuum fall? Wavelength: 411.343 nm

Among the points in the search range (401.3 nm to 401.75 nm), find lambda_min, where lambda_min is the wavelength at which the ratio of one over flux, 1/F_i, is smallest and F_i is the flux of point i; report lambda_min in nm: 401.424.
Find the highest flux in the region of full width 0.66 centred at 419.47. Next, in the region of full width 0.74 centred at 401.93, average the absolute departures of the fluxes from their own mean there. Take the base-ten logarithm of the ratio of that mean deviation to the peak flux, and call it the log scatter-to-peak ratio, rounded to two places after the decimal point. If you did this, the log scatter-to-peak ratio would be -1.14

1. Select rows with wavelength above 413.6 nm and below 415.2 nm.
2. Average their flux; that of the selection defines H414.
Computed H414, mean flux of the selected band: 69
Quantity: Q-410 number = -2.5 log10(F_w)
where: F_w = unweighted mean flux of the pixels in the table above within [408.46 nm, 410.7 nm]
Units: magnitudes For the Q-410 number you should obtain -4.62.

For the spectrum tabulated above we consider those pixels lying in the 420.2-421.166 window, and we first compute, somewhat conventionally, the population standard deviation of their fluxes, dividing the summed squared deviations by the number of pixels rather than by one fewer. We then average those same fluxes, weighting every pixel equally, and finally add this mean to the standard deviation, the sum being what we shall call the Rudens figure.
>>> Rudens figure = 79.3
